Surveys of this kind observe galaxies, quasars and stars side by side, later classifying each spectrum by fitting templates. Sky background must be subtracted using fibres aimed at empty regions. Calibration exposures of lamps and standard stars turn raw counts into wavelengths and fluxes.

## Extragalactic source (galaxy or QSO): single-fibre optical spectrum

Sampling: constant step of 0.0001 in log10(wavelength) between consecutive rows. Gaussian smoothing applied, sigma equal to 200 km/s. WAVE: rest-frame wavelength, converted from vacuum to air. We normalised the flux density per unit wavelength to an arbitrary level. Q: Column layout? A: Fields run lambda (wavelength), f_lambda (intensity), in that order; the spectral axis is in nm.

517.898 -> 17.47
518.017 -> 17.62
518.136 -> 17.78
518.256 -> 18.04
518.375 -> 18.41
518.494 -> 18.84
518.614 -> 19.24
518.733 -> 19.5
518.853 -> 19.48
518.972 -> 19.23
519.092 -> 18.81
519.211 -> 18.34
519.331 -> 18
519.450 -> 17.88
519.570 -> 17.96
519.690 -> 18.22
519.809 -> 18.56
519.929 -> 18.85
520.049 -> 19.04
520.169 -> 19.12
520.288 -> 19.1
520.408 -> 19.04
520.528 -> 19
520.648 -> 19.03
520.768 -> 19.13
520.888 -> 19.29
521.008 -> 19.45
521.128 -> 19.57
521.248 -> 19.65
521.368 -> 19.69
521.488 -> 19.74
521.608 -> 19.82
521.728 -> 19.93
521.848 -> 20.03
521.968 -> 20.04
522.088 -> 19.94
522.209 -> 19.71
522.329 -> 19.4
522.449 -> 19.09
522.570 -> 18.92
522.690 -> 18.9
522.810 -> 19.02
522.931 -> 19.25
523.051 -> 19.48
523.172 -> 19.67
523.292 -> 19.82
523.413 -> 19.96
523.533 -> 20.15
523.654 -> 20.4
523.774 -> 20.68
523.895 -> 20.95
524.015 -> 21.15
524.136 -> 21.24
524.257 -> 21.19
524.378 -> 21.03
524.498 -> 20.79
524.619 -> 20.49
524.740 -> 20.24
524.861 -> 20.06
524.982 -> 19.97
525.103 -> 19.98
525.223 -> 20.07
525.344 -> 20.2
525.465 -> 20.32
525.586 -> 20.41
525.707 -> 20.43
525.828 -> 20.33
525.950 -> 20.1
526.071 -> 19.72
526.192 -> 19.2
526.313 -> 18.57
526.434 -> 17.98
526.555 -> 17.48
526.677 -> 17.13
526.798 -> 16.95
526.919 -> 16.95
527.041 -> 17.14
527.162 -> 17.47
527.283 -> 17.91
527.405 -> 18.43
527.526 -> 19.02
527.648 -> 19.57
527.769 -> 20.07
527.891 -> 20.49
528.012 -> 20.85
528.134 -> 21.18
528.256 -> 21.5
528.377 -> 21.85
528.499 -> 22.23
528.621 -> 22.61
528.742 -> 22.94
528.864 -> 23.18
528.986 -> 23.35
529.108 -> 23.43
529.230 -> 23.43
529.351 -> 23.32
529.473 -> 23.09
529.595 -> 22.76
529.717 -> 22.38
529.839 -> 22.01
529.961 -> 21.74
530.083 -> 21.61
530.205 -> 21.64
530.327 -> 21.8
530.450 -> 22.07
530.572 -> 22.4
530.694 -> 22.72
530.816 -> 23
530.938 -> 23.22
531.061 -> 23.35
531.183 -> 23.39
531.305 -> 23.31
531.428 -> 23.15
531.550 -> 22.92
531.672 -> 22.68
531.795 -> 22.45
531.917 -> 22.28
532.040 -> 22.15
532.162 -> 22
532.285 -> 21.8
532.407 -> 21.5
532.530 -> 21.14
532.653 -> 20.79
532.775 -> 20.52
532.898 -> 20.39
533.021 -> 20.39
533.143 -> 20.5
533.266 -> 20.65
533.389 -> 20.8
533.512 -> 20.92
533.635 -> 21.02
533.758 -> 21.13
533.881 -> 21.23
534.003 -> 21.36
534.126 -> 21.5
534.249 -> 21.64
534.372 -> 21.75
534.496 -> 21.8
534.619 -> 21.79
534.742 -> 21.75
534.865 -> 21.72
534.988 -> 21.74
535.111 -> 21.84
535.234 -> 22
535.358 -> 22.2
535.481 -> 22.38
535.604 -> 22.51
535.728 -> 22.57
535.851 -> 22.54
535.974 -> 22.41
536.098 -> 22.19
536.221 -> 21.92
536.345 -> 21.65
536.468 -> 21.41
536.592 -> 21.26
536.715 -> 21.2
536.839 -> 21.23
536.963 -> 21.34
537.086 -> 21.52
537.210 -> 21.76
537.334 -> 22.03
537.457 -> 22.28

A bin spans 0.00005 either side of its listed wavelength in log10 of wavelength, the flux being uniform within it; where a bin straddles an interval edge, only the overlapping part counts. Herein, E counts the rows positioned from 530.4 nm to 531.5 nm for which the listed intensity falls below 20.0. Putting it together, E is 0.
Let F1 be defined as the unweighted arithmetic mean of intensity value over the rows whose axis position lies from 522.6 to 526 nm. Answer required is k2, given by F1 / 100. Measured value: 0.202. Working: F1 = 20.2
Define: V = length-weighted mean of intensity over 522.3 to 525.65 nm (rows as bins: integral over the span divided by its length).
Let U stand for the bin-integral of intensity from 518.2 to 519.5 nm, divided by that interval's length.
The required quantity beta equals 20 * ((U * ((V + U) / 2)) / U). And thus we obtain 388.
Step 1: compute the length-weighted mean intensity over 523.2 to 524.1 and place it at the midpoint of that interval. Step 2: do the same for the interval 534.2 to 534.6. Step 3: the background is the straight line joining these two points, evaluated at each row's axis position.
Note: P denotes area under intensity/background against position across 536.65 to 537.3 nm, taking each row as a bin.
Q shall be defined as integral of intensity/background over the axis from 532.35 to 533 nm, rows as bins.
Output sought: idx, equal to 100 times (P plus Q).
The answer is 126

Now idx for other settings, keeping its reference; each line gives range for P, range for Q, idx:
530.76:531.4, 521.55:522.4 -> 153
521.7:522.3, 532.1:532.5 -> 99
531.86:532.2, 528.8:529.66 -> 130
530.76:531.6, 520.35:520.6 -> 115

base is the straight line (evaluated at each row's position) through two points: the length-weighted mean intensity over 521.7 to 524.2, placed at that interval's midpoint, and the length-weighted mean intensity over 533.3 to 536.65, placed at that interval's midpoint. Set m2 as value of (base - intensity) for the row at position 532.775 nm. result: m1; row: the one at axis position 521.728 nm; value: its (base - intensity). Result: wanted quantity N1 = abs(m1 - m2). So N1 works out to 1.1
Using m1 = -0.2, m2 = 0.9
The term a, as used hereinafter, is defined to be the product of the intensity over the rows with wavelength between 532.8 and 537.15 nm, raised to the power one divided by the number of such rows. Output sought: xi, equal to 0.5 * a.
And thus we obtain 10.8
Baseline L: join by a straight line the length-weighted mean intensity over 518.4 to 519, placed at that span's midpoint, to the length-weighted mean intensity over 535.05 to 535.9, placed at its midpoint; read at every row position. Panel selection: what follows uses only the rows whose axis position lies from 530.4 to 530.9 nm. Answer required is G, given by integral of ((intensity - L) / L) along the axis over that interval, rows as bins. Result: 0.03 nm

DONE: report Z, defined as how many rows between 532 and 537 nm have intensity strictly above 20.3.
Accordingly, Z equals 41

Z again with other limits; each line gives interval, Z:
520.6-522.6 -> 0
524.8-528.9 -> 13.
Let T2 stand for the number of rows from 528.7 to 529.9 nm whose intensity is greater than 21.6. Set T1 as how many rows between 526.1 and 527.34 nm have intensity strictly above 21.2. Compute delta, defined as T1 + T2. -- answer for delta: 10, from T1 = 0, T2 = 10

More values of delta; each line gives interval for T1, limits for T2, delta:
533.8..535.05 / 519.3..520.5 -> 10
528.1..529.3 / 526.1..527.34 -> 9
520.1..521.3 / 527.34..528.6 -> 2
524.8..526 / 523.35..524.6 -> 0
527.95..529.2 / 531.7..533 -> 13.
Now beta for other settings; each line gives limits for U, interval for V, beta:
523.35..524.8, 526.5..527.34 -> 380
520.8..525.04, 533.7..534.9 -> 415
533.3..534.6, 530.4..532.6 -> 438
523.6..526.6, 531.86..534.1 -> 413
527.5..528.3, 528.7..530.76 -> 430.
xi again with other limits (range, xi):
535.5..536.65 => 11.0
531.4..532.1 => 11.3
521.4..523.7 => 9.8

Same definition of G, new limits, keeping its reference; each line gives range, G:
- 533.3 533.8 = -0.02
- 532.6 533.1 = -0.03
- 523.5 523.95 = 0.01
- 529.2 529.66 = 0.04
